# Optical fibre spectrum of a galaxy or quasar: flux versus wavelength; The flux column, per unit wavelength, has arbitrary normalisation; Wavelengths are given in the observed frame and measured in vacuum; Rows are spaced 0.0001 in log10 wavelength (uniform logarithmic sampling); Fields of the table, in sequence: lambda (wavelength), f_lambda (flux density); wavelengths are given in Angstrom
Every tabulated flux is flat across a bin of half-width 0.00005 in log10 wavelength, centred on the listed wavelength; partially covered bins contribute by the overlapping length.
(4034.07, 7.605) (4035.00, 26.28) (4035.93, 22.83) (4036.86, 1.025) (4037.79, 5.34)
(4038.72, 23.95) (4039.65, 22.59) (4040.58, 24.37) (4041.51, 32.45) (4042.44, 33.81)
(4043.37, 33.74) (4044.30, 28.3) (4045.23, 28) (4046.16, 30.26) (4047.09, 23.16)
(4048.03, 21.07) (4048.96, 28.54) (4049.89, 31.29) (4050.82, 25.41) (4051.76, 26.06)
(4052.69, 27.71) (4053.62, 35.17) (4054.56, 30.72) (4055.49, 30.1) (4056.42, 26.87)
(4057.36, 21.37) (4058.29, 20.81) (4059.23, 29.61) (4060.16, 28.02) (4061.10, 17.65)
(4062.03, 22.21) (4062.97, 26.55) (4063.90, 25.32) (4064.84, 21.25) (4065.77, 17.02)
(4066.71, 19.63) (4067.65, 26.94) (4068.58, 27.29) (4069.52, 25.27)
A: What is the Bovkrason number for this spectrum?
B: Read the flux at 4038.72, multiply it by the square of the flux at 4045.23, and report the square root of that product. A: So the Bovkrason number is 137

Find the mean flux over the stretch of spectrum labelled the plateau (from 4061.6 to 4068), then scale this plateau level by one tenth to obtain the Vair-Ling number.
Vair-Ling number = 2.3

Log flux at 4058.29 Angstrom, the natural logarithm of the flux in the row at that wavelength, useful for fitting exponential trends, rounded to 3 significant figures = 3.04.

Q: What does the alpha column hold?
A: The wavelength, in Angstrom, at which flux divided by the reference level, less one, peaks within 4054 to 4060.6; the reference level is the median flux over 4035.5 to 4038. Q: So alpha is 4054.56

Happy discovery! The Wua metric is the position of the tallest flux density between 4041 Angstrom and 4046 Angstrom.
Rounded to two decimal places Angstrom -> 4042.44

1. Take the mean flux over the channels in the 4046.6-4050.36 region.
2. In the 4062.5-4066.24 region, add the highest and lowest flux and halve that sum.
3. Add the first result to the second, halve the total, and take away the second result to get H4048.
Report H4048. 2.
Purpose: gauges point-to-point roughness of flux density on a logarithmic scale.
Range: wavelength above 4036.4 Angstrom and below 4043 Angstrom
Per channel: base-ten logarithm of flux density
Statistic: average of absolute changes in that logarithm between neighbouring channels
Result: 0.26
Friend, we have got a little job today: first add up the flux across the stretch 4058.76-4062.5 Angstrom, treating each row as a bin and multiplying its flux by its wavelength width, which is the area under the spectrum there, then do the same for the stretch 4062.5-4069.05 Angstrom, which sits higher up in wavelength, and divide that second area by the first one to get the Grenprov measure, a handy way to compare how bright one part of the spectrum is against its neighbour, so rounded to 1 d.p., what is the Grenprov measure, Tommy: 1.7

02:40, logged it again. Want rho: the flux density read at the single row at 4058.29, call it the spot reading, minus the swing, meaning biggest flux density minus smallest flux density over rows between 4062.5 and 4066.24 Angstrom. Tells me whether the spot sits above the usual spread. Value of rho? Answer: 11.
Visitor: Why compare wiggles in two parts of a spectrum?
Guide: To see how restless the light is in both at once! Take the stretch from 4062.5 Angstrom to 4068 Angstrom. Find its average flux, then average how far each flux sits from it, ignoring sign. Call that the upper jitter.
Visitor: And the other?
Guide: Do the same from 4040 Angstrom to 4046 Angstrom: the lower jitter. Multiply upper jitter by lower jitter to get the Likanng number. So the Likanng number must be 11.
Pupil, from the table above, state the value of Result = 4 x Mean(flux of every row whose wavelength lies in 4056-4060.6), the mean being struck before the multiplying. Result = 101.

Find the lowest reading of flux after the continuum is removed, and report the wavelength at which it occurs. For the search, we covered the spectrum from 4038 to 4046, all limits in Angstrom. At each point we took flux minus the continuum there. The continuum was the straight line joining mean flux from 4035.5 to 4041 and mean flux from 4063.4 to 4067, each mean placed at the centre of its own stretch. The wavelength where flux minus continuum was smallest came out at 4039.65 Angstrom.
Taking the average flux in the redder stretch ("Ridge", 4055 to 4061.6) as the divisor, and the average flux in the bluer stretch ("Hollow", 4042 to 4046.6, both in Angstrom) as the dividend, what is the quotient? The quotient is 1.24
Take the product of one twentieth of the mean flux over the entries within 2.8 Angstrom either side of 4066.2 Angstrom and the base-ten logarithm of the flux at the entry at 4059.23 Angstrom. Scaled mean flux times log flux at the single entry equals 1.69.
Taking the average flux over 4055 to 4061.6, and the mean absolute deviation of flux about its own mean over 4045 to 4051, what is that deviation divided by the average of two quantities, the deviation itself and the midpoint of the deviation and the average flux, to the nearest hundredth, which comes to 0.36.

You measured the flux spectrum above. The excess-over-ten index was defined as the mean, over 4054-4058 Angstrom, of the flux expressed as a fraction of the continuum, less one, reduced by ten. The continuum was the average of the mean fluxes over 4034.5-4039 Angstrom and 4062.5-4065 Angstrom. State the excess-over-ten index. -9.65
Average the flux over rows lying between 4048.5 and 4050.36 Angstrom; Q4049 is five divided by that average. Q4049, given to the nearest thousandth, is 0.167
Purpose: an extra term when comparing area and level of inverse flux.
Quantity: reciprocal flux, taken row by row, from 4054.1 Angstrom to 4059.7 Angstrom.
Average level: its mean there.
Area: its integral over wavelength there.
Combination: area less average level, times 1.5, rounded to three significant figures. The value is 0.267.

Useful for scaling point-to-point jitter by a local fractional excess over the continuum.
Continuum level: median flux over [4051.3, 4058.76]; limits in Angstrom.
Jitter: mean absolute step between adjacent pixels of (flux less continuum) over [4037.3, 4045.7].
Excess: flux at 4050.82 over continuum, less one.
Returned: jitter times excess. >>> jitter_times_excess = -0.32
